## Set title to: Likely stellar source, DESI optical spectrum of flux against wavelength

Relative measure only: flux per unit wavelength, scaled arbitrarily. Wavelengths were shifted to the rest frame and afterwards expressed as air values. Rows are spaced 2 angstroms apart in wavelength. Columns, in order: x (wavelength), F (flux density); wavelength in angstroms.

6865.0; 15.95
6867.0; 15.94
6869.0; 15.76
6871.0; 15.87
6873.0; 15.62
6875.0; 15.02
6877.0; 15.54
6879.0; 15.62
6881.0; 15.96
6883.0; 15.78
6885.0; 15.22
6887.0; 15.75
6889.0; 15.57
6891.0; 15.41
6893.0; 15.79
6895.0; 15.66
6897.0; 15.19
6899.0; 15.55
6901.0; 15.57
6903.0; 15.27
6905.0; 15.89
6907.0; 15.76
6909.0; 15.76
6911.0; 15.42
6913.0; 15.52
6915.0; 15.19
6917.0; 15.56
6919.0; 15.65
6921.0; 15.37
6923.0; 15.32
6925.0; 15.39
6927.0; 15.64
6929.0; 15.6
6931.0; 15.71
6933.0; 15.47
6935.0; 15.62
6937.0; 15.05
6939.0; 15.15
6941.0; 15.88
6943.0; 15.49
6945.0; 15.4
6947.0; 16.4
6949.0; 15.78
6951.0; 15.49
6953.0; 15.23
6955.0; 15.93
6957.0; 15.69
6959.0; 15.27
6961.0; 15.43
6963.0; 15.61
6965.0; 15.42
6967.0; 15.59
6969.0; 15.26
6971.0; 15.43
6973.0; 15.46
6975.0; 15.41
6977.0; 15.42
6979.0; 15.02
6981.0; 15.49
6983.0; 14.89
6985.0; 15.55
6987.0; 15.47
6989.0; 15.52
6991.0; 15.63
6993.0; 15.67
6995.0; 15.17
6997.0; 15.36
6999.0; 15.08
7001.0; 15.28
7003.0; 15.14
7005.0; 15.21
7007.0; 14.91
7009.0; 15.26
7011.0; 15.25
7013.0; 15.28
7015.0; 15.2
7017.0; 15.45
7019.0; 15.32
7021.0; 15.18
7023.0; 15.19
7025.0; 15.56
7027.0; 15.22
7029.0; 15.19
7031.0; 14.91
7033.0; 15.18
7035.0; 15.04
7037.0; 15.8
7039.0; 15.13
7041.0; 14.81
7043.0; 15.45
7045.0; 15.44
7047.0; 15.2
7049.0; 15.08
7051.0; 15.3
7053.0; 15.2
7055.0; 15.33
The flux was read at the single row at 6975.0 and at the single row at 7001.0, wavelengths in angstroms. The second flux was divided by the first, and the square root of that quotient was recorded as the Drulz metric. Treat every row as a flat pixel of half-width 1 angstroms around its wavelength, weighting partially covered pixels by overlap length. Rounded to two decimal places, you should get 1.00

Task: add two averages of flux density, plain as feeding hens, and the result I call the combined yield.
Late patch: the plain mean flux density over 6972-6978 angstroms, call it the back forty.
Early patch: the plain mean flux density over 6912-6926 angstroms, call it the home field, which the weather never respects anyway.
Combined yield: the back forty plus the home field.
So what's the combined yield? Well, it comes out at 30.9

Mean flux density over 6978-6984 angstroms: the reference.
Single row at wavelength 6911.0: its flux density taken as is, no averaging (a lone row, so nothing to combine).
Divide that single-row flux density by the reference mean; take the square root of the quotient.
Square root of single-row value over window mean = 1.01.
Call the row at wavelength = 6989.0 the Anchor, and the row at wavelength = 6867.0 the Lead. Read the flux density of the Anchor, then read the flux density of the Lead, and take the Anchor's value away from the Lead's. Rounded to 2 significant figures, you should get 0.42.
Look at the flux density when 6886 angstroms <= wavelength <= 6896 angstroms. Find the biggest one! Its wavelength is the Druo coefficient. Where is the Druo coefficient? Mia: 6893.0 angstroms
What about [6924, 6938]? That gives 6931.0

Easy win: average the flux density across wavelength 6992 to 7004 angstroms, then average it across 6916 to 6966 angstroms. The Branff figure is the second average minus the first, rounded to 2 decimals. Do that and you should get 0.26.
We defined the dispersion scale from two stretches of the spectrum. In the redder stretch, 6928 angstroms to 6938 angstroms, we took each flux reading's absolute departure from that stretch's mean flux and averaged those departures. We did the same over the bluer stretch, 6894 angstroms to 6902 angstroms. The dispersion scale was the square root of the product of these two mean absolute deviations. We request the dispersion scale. 0.167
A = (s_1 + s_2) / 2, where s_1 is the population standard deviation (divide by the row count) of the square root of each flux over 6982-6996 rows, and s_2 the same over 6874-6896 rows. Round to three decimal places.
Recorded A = 0.033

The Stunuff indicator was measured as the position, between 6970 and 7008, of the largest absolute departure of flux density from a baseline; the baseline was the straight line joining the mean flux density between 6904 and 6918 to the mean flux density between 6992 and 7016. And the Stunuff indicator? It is 6983.0 angstroms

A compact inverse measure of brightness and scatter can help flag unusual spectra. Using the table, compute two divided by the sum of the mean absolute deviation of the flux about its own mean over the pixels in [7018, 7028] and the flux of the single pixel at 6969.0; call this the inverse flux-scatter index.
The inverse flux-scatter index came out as 0.130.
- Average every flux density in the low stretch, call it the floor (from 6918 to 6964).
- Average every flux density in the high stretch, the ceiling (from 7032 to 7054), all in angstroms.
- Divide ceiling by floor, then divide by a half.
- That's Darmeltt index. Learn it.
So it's 1.96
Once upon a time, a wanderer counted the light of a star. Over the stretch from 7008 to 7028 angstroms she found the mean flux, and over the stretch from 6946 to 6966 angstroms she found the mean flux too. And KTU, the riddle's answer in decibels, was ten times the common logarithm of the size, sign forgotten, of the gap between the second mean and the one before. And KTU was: -4.8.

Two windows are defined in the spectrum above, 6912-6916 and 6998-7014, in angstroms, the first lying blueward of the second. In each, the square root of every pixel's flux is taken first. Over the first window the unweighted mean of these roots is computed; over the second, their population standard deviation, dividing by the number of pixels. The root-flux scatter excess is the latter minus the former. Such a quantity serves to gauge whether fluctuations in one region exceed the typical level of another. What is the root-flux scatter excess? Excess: -3.90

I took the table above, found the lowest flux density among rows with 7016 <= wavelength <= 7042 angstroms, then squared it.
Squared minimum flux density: 219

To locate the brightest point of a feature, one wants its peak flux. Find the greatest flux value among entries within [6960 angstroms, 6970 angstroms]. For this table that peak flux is 15.61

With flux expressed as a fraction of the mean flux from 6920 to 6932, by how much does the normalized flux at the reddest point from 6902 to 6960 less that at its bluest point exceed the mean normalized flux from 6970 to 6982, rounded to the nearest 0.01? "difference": -0.99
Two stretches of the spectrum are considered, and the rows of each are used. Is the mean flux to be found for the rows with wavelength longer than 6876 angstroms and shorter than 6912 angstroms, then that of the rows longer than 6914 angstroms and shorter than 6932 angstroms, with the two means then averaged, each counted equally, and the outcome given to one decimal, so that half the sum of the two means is 15.5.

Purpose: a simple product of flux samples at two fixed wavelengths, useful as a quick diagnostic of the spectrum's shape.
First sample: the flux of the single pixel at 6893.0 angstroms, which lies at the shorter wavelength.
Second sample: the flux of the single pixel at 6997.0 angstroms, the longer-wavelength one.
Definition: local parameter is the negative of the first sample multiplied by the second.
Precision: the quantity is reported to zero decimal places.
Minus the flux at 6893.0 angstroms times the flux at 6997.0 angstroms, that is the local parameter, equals -243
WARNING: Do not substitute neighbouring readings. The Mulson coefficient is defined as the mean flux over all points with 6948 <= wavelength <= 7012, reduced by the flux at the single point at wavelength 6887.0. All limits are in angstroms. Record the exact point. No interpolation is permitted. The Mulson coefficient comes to -0.4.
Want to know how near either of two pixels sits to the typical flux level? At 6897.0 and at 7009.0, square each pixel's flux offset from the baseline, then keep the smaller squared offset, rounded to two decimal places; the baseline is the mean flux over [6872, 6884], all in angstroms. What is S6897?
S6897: 0.11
